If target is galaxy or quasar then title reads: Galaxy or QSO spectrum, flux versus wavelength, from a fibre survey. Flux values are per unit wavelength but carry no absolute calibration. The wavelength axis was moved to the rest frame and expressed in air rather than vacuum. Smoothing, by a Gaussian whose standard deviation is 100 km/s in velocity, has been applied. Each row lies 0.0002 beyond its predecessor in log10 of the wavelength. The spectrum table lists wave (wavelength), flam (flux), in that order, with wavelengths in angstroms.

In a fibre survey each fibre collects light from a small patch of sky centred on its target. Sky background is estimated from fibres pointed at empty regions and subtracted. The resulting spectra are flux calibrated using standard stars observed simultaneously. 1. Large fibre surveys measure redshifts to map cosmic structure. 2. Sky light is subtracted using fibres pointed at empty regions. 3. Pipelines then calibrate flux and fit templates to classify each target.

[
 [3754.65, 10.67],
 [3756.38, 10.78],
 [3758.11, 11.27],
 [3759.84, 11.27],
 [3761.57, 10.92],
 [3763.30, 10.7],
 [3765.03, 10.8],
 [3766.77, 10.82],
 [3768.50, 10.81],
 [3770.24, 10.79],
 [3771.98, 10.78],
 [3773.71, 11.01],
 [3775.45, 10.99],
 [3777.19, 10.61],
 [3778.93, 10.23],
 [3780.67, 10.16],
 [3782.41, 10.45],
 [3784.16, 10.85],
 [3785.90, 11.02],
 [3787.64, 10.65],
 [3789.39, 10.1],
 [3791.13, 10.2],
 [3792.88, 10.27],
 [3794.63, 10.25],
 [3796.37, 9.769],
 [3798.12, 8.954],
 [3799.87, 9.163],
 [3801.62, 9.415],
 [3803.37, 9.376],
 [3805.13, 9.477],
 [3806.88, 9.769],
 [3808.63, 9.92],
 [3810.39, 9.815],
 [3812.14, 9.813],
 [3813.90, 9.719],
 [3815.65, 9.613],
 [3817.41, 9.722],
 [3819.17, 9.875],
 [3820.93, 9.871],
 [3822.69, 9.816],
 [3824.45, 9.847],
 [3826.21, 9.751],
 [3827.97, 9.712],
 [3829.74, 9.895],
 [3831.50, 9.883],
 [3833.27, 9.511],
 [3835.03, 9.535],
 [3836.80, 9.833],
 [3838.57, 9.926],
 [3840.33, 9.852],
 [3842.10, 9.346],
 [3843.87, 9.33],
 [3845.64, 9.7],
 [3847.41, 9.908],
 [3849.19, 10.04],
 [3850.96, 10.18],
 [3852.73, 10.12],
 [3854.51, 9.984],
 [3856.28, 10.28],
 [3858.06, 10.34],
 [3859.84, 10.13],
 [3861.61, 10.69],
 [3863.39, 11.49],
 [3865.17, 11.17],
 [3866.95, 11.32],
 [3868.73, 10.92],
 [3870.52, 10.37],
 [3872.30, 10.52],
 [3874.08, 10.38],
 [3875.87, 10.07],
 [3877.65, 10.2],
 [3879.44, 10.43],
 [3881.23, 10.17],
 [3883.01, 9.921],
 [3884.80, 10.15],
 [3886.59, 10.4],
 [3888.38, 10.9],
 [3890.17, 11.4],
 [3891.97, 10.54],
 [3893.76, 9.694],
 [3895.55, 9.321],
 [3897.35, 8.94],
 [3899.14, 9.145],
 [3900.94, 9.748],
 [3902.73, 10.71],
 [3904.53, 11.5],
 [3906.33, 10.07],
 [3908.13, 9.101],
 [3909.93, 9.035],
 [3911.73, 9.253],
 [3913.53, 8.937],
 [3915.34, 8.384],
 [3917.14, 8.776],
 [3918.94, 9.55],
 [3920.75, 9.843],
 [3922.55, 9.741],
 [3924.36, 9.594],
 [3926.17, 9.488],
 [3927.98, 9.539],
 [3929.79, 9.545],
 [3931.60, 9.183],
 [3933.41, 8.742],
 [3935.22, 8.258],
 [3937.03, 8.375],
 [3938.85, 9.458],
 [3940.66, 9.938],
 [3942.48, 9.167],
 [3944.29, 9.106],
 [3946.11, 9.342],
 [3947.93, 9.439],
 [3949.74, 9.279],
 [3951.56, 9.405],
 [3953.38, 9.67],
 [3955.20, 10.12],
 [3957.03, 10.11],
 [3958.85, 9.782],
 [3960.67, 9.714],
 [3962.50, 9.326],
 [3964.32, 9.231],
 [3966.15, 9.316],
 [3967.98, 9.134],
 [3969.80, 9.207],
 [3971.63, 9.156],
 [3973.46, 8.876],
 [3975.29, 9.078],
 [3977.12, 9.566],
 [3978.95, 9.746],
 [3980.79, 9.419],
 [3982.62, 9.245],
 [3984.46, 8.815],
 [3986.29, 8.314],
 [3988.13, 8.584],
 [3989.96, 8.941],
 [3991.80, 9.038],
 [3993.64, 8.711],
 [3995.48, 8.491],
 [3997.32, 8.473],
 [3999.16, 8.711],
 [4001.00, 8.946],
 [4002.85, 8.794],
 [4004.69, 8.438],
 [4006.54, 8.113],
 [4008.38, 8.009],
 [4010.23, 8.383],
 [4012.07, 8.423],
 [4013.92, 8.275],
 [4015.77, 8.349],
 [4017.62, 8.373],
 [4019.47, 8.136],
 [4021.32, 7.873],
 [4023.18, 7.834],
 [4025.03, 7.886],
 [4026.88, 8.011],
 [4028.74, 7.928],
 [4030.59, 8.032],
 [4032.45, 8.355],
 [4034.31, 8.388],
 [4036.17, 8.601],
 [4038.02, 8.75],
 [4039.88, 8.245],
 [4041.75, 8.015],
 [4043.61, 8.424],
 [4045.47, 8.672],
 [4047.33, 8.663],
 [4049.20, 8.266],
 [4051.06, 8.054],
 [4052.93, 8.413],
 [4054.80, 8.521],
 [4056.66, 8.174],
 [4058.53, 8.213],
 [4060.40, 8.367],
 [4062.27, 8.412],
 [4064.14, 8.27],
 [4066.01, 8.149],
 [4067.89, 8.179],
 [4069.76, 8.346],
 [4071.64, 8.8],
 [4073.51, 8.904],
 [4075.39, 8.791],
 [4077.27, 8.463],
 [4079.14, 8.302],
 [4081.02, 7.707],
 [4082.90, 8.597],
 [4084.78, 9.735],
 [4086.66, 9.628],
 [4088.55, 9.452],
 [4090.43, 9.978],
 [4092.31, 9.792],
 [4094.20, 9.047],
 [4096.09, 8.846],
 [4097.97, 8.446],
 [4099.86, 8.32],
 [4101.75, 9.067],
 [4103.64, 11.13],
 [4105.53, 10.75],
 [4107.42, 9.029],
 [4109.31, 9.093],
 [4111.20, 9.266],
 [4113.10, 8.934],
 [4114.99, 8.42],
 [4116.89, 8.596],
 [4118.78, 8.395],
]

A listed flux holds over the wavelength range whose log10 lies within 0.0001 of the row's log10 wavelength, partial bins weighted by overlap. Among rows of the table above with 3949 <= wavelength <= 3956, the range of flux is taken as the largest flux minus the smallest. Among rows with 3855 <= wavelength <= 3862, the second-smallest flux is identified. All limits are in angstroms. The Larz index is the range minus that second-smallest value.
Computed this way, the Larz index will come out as -9.44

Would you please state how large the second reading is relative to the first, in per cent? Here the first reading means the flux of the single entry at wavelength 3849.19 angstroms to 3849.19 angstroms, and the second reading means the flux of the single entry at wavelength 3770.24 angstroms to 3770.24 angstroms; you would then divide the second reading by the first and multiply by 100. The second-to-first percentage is 107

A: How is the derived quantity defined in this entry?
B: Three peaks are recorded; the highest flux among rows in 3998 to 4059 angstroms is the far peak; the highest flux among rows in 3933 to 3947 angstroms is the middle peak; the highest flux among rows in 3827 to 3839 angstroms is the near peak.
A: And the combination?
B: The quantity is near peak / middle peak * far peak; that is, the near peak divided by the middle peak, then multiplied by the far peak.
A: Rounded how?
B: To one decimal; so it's 8.9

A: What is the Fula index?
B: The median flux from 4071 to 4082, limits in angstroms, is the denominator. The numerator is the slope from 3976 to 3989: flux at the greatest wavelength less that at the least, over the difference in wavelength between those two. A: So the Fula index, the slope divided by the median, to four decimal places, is -0.0103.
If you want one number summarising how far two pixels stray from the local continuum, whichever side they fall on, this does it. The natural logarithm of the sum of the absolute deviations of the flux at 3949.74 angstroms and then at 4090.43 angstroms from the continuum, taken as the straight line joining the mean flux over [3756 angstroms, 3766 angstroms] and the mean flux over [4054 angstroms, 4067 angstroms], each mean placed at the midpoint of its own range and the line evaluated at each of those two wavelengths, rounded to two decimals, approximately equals 0.67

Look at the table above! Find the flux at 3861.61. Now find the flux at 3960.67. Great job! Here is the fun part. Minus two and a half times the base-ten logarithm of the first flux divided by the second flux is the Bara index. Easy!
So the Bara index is -0.10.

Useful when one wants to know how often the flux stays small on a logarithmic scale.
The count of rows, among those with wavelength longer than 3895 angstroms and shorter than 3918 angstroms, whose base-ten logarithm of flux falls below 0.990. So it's 10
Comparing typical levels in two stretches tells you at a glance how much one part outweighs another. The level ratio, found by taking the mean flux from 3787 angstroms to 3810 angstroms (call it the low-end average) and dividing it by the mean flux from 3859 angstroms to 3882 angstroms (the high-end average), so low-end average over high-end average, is 0.92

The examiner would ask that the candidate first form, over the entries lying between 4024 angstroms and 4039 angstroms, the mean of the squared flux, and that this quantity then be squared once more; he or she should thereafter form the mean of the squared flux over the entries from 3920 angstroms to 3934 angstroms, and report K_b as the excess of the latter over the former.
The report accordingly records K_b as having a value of -4542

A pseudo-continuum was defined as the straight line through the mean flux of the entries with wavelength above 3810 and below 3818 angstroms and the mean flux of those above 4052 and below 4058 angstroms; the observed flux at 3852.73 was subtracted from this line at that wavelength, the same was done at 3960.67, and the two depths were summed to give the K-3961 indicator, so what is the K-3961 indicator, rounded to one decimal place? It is -1.4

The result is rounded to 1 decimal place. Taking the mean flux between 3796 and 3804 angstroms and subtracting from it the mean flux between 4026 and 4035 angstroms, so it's 1.2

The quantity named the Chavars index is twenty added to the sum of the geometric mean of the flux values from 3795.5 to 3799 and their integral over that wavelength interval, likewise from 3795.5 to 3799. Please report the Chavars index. 62.1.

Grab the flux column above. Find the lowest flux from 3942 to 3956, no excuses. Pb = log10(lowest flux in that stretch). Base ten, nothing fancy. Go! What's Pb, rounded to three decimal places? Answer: 0.959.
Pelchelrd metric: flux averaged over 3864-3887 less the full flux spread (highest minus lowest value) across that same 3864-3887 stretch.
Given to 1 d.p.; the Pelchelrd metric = 9.1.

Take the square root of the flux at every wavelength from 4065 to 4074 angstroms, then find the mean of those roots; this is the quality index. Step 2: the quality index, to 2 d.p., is 2.91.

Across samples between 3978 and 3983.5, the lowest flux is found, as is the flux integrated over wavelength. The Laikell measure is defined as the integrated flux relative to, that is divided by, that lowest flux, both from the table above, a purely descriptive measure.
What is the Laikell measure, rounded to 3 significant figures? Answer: 5.63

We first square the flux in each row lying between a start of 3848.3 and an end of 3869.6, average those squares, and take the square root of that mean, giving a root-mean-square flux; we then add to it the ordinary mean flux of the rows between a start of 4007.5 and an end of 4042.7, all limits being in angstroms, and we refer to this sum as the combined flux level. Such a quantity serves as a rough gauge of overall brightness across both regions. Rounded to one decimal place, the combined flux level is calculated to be 18.8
